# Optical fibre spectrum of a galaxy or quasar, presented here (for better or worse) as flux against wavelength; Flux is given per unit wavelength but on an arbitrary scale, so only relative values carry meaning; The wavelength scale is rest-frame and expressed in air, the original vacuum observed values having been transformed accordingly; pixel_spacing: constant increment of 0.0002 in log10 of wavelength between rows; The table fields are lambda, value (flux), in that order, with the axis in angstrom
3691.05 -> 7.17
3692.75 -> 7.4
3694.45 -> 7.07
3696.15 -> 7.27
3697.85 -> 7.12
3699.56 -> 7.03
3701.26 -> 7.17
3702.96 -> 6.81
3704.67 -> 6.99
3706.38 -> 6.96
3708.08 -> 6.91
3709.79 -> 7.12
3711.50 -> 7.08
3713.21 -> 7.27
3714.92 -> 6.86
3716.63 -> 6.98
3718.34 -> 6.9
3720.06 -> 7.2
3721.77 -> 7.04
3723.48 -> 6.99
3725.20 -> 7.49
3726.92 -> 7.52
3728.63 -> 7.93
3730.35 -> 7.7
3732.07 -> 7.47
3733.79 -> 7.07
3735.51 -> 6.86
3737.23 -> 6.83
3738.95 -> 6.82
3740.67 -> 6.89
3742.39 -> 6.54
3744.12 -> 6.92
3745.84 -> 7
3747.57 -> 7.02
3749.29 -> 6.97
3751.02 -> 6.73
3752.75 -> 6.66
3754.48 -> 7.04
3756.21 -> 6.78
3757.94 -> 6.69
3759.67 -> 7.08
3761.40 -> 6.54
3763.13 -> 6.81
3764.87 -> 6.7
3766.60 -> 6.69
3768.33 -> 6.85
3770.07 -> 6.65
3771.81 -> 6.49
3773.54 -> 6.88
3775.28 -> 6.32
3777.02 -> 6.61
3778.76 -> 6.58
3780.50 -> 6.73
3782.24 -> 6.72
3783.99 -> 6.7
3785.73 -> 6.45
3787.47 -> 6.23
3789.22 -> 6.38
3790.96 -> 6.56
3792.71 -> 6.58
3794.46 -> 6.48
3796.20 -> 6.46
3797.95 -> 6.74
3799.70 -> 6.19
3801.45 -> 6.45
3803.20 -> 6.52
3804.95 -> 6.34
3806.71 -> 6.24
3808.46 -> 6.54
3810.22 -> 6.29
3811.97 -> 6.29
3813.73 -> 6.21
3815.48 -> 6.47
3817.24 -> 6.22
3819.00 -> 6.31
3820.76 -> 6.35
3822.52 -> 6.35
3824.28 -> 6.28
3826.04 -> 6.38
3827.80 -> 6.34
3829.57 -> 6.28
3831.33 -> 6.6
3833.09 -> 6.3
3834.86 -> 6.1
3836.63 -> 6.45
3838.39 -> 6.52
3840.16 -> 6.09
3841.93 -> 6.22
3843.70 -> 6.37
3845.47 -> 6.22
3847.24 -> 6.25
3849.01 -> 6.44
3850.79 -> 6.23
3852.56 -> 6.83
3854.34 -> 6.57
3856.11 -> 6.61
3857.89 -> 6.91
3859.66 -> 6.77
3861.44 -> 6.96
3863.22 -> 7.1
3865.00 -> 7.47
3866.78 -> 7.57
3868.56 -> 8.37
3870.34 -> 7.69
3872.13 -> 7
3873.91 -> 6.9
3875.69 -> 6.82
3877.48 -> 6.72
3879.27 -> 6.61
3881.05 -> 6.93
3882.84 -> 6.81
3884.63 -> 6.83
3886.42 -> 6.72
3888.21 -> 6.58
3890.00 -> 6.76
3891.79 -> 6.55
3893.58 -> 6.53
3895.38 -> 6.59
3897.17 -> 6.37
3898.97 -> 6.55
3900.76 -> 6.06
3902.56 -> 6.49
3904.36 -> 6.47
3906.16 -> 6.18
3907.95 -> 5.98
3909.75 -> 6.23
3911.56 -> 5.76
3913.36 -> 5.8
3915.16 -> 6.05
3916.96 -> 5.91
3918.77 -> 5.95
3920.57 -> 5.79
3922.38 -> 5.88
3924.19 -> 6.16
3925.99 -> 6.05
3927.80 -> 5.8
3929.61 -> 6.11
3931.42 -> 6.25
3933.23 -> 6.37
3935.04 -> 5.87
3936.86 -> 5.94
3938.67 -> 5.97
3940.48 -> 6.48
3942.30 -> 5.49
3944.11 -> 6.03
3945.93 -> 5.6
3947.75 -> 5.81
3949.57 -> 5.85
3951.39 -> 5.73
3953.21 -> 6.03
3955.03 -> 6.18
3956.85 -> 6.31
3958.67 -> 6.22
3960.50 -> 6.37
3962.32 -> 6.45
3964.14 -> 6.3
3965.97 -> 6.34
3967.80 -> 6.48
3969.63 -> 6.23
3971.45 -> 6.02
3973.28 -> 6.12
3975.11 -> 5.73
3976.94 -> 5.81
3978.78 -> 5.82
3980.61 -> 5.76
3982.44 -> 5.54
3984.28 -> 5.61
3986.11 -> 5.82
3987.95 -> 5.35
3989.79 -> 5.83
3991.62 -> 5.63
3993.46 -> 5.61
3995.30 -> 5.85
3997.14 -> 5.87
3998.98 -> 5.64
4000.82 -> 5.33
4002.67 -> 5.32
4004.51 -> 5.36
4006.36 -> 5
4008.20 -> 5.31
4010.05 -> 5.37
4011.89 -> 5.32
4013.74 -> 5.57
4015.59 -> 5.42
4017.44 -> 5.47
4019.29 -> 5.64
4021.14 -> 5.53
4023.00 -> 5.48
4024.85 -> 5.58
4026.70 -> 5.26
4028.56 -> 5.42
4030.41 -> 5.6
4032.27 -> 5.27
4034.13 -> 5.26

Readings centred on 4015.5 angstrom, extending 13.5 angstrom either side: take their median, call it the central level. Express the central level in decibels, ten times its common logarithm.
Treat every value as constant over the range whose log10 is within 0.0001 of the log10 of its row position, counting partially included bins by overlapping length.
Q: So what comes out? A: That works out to 7.34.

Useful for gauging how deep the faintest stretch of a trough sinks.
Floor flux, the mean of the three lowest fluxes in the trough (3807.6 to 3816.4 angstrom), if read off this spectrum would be 6.26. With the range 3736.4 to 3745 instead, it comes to 6.73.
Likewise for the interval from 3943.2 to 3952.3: 5.71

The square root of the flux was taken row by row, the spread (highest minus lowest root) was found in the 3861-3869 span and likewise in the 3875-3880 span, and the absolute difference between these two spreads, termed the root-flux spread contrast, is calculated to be 0.21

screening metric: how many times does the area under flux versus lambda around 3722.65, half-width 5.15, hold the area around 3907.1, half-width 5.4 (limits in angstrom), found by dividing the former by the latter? 1.11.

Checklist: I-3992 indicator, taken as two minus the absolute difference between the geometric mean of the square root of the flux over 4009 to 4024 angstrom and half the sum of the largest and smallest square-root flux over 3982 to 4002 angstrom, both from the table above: 1.97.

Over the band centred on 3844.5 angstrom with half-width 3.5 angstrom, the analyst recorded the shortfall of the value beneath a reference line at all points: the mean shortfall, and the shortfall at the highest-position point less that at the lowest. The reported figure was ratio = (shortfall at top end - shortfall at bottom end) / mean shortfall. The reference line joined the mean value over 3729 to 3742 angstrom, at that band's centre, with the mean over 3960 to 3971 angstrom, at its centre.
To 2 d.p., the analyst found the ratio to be -0.10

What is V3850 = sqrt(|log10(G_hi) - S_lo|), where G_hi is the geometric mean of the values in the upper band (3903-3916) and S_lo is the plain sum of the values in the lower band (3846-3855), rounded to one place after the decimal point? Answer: 5.6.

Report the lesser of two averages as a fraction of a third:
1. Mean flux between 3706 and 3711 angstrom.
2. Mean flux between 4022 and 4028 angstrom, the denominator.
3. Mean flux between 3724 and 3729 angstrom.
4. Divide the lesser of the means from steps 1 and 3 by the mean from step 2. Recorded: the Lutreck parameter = 1.29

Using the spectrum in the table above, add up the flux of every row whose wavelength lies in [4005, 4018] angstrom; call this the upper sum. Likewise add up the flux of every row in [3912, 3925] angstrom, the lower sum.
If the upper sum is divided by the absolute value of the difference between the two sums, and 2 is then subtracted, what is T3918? 7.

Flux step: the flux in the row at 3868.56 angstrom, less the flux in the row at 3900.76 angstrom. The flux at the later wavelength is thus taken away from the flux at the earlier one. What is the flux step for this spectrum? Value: 2.3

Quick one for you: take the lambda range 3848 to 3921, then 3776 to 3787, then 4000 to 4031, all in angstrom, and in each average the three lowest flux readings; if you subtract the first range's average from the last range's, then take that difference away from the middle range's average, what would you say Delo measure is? 7.14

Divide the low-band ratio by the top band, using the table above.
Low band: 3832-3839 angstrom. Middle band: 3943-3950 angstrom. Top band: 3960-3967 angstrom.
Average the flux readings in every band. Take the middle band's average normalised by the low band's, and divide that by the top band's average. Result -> 0.144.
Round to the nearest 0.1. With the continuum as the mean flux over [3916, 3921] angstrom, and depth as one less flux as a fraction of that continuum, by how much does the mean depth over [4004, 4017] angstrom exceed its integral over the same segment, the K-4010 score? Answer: -1.1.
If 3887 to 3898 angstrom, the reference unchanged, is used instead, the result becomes 1.1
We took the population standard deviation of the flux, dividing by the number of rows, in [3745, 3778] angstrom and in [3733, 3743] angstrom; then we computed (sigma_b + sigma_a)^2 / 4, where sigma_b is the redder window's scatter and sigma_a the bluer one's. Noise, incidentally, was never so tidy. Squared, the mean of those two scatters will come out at 0.031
